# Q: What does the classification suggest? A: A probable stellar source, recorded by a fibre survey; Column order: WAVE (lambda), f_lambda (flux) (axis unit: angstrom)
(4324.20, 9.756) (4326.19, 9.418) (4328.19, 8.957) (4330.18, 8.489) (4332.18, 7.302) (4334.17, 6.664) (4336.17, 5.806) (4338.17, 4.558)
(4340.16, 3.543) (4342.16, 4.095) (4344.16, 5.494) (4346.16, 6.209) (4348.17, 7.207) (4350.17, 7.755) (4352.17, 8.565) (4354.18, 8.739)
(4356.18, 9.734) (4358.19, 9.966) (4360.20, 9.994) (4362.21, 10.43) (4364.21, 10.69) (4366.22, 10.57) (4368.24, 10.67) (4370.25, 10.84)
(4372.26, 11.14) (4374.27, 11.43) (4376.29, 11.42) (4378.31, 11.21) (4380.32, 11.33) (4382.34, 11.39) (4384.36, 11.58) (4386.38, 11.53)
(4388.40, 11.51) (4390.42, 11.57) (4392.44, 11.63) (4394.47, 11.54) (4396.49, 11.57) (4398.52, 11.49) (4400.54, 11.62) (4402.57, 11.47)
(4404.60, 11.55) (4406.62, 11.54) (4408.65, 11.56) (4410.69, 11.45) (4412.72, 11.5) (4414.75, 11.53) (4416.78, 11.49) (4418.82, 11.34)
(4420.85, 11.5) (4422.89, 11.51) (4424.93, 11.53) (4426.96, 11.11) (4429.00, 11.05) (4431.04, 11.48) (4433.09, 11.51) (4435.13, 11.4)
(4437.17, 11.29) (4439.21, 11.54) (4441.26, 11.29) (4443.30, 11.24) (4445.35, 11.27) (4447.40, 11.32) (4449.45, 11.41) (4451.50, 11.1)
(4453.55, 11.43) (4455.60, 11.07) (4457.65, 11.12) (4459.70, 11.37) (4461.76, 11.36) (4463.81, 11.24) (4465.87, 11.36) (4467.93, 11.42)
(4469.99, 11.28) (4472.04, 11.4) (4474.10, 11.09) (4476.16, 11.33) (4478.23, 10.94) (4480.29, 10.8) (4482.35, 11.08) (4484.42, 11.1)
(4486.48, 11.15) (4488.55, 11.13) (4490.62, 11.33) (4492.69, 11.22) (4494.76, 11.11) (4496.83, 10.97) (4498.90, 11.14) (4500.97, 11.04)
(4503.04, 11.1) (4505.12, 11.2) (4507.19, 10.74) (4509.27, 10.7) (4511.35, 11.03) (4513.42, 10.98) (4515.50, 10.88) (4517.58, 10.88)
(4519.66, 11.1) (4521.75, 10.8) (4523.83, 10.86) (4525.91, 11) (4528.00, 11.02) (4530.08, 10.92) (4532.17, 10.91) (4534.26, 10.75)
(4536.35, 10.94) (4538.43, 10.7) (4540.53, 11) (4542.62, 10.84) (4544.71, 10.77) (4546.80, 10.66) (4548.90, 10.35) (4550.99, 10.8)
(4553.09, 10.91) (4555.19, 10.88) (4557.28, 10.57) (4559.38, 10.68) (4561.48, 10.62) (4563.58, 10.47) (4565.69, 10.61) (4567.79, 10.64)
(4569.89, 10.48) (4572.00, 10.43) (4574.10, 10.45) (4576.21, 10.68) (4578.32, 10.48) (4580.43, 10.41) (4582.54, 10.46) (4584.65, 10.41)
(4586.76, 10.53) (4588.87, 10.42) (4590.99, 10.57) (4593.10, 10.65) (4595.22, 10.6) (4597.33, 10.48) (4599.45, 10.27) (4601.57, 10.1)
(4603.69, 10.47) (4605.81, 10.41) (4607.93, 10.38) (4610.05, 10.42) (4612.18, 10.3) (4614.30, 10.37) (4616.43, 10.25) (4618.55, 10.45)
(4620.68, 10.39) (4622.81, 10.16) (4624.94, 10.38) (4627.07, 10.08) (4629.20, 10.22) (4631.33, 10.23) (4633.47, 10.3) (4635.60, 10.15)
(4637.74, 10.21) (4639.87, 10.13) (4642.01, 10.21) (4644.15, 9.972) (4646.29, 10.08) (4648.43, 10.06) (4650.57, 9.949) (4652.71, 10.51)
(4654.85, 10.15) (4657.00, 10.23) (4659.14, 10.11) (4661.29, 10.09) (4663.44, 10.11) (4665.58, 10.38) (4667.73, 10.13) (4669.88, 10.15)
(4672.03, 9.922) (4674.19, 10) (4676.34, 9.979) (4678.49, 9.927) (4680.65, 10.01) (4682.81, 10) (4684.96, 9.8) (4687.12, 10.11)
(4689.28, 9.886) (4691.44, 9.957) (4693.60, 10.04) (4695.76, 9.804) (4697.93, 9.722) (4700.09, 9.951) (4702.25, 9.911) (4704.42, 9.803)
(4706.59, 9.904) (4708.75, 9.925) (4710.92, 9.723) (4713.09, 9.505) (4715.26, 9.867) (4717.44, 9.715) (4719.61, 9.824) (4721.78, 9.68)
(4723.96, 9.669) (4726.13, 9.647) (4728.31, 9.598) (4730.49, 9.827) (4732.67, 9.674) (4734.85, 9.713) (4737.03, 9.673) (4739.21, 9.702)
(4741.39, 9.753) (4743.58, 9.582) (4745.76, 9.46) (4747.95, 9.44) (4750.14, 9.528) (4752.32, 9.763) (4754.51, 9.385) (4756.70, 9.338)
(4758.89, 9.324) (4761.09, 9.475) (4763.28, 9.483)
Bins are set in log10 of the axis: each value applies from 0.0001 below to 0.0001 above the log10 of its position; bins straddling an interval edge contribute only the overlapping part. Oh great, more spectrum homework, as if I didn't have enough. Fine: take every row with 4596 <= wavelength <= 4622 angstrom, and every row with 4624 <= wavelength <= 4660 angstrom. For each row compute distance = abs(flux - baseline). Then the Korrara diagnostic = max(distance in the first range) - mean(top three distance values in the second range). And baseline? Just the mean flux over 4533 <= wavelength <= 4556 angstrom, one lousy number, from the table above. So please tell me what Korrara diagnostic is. -0.1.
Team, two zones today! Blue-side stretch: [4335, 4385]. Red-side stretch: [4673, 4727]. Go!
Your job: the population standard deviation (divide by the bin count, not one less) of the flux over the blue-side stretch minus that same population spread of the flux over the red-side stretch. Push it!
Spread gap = 2.4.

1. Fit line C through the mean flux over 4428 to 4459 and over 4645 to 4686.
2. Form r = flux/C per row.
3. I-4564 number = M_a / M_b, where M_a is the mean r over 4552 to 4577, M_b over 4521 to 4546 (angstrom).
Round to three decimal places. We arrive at 0.992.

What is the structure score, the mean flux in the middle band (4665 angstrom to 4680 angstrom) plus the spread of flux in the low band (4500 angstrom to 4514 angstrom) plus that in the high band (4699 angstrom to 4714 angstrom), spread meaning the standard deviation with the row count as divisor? 10.4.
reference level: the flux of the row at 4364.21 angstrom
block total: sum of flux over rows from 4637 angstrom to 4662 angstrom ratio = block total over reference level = 11.4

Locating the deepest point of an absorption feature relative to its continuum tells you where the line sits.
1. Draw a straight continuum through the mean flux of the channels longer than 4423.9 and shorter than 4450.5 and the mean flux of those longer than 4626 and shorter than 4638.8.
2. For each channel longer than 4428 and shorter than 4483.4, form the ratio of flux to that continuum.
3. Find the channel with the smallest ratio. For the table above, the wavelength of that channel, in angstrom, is 4429.00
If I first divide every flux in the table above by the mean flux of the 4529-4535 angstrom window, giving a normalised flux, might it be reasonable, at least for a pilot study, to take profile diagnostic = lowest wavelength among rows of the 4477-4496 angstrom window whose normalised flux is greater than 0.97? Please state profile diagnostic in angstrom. 4478.23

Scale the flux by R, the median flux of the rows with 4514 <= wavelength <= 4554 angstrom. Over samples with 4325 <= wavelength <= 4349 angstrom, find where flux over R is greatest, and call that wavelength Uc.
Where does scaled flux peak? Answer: 4326.19 angstrom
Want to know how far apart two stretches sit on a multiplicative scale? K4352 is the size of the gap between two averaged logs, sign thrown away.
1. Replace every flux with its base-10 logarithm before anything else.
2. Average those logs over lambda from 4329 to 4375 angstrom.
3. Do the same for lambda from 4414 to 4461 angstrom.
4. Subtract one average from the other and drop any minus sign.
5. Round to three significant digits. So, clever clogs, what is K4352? 0.160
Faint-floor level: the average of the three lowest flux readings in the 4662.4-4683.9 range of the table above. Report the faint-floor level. 9.9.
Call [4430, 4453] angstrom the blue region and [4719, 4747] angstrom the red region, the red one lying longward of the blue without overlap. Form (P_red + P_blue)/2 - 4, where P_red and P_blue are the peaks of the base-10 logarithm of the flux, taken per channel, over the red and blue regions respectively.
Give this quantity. -2.97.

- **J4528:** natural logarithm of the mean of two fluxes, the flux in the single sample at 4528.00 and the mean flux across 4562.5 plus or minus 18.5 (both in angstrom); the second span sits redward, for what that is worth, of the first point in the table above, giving 2.38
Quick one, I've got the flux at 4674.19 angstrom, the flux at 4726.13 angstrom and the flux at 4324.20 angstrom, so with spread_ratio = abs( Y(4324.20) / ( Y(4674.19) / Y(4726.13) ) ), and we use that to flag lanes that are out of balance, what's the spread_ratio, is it 9.4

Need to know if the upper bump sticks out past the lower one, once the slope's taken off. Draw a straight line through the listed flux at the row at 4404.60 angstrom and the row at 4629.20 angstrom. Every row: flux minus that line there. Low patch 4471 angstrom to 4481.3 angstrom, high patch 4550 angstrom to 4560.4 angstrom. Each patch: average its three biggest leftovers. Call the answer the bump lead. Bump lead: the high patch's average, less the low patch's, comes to 0.058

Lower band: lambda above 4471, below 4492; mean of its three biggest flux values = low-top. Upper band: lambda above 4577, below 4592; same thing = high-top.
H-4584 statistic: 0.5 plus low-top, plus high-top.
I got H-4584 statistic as 22.4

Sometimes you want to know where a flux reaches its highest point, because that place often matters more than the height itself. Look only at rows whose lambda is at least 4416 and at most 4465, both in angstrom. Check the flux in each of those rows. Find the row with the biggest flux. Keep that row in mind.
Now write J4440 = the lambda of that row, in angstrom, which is 4439.21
